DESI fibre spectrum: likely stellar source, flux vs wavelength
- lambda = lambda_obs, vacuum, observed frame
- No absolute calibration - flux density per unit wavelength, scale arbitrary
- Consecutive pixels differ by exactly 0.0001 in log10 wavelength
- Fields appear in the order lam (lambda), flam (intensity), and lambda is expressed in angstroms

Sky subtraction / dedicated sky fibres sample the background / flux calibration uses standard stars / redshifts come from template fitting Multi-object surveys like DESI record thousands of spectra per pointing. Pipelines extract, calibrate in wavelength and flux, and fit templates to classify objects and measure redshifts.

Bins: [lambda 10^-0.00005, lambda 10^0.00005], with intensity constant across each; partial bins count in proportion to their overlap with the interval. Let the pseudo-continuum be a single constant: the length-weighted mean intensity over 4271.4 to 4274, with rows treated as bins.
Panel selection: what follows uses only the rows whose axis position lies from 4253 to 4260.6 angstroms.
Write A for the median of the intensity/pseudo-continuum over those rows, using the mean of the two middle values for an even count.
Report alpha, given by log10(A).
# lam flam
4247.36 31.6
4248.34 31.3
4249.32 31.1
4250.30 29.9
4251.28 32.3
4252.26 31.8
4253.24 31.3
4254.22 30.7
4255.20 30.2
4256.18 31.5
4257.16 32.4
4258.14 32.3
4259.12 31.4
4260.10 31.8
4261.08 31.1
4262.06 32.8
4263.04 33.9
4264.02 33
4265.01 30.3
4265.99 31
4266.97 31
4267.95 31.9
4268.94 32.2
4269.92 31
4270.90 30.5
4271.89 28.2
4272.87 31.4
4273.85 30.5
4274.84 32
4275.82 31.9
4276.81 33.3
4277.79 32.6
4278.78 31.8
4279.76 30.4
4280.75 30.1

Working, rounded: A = 1.05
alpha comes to 0.020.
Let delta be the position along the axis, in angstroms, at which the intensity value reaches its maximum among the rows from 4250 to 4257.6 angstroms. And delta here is 4257.16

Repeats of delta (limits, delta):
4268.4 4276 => 4268.94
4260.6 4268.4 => 4263.04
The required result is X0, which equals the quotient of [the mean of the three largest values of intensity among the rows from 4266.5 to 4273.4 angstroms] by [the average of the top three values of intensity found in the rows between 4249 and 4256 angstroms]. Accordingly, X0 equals 1.00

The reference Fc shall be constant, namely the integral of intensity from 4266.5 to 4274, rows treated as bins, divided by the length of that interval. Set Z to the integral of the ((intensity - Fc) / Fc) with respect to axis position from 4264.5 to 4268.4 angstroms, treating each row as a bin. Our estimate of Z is 0.02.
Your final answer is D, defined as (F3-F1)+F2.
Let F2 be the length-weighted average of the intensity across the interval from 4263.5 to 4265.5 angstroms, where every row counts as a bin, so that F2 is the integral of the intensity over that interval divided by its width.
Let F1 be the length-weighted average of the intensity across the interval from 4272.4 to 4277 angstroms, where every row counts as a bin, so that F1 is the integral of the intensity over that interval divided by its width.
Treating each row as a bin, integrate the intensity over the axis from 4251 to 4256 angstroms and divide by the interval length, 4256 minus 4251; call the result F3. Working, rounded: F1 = 31.7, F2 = 31.6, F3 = 31.2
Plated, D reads 31.1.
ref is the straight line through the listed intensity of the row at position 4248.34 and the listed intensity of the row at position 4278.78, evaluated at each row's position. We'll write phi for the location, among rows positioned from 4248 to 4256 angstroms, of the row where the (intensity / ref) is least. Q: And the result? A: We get 4250.30 angstroms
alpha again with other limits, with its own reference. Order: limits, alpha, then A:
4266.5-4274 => 0.013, 1.03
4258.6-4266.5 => 0.022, 1.05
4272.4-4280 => 0.025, 1.06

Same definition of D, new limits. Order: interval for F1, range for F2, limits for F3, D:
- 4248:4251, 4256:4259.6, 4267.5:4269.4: 33.1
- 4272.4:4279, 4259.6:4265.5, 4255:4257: 31.4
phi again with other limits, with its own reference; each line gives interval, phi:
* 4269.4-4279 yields 4271.89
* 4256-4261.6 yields 4261.08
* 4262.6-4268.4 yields 4265.01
